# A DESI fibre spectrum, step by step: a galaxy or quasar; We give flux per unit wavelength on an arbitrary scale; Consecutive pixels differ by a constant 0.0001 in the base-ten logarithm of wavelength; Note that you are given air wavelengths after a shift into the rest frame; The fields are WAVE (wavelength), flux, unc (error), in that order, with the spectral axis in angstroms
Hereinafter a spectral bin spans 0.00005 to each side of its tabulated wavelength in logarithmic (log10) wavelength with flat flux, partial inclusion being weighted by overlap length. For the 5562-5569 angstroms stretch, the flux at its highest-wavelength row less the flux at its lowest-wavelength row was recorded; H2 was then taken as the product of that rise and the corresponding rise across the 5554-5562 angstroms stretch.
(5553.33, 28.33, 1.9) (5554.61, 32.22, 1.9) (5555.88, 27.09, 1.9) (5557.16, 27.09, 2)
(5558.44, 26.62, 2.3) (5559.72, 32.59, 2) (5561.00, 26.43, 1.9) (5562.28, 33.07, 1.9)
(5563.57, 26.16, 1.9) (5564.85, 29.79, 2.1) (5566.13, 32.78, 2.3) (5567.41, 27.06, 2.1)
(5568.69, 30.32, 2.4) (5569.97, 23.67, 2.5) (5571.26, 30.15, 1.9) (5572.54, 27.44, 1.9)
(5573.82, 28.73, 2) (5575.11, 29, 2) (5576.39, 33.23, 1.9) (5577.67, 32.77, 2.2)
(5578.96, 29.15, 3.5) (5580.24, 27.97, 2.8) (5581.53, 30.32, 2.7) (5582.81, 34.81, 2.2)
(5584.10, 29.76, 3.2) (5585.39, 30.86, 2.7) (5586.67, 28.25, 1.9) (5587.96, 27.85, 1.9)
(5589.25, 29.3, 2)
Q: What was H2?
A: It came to 16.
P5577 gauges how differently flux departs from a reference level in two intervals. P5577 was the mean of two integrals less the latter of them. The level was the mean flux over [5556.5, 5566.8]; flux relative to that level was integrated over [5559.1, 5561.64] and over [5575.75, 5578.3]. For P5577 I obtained -4.5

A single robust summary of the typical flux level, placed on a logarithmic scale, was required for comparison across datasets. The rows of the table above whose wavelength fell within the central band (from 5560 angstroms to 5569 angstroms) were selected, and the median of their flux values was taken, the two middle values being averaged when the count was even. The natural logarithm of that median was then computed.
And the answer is 3.394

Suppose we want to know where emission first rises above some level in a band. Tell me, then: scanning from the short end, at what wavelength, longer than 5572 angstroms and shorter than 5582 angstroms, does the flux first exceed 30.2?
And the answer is 5576.39 angstroms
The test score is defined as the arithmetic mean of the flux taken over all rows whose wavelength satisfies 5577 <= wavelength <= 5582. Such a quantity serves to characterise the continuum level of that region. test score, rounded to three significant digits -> 30.1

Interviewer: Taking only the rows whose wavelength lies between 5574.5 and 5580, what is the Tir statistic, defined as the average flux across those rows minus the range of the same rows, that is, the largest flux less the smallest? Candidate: 27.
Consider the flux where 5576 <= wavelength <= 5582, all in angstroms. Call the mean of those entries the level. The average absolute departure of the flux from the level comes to 1.8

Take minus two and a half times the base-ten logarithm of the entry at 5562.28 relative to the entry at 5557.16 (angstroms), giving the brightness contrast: -0.22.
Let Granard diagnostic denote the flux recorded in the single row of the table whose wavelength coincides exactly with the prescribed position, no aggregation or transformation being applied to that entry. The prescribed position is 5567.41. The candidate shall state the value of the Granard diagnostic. 27.06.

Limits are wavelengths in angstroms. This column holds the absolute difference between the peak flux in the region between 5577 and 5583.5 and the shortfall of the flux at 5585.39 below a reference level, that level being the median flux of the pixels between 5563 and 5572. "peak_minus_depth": 35.9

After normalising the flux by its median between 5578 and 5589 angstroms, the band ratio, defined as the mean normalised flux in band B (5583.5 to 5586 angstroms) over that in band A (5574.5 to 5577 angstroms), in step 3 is 0.97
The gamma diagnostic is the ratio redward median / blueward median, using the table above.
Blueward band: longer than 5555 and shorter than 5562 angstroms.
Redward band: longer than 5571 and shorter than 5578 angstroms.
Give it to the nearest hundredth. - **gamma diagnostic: 1.09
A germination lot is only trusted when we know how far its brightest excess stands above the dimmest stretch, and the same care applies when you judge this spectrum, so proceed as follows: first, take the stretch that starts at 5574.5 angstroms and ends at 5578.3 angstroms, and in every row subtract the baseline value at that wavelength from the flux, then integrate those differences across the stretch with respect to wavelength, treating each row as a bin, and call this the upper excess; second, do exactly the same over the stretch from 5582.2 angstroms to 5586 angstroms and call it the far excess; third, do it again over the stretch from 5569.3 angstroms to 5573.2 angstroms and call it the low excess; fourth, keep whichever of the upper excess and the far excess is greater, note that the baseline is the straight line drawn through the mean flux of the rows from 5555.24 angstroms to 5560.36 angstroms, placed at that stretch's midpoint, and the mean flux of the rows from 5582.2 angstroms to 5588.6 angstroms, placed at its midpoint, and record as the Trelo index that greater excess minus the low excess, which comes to 16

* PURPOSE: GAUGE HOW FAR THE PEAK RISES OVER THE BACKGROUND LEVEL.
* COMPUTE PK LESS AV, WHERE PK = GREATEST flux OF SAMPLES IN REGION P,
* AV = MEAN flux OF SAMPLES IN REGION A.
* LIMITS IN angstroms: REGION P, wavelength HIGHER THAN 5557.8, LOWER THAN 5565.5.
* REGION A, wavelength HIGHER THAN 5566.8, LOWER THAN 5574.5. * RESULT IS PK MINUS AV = 5.2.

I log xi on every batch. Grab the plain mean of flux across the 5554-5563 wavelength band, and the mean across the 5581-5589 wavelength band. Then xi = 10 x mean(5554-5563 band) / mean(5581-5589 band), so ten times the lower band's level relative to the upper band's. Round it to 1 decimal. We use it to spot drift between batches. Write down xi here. 9.7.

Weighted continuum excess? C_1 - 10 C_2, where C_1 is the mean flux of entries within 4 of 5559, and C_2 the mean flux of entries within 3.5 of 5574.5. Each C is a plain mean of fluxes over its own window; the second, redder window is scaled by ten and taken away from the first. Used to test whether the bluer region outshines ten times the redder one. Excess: -273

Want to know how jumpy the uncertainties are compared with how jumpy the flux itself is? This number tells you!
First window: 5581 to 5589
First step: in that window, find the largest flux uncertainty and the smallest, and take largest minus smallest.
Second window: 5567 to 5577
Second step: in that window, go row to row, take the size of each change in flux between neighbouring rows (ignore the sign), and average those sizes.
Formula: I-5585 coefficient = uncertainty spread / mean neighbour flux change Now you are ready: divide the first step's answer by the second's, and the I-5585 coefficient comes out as 0.37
